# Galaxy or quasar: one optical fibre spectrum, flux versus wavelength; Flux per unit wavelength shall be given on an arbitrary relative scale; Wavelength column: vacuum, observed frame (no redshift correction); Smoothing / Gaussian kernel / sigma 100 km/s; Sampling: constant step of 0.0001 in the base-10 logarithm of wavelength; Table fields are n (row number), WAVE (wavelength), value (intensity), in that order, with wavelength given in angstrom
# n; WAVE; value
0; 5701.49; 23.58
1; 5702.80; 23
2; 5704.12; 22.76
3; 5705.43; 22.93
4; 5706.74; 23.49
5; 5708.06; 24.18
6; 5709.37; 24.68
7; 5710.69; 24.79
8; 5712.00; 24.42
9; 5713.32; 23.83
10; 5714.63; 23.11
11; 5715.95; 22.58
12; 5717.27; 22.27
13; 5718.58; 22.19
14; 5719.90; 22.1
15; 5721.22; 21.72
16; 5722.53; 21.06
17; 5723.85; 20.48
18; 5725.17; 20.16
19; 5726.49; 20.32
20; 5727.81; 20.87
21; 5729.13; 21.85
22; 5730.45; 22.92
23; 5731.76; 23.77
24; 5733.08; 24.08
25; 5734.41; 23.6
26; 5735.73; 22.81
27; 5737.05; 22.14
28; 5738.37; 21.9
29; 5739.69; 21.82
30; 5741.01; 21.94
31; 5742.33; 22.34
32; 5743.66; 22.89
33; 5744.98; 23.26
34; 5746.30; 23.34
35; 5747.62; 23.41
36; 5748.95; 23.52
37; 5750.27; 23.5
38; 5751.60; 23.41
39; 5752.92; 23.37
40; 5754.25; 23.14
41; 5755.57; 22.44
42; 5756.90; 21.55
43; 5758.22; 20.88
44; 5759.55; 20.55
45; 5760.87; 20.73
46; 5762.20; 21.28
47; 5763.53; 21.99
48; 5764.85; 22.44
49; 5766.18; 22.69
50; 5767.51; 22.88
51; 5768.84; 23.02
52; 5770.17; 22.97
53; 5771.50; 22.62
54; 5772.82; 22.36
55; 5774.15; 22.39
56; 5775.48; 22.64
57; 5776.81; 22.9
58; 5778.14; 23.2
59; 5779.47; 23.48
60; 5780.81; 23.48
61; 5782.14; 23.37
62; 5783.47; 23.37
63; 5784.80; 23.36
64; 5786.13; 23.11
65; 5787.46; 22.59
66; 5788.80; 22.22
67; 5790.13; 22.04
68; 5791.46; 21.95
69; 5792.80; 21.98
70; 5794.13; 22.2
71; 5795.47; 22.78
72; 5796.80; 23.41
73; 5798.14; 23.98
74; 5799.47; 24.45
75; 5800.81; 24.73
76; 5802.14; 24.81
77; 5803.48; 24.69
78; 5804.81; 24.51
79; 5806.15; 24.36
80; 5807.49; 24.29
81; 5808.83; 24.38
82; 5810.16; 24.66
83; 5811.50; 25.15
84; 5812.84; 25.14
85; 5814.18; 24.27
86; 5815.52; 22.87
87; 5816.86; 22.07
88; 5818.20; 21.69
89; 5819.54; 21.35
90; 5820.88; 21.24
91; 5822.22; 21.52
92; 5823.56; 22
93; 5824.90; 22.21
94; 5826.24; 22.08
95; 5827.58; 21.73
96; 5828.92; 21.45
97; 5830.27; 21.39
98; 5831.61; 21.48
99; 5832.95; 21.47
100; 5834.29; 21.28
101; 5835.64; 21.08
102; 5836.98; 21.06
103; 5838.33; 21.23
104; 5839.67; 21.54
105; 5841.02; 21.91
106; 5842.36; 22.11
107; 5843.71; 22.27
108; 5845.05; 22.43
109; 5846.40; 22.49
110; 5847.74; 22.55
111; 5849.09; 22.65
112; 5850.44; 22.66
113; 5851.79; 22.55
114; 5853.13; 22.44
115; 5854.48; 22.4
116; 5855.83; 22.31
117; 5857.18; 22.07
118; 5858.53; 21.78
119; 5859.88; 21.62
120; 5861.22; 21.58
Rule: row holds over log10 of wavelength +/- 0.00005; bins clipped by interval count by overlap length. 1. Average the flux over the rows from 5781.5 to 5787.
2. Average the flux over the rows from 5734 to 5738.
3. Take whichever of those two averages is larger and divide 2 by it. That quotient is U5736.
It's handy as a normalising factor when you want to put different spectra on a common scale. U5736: 0.0858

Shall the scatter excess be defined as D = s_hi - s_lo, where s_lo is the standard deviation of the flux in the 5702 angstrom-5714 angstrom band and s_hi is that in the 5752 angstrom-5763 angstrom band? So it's 0.3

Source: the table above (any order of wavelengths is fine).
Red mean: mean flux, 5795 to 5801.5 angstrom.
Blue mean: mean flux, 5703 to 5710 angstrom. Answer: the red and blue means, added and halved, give 23.7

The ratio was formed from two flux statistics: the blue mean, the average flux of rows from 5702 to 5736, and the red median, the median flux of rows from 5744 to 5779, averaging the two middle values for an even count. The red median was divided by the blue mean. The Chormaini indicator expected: 1.00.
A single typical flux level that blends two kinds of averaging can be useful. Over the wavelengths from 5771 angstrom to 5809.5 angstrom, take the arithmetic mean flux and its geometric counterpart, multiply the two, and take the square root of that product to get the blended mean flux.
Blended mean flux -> 23.29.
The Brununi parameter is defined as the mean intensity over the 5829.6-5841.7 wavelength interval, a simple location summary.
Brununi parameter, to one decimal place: 21.4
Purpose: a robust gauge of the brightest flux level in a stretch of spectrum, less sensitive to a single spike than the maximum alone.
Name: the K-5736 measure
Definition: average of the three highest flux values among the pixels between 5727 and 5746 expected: 23.8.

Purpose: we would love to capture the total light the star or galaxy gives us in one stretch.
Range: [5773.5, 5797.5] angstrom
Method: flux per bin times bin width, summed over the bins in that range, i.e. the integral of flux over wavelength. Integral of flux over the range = 547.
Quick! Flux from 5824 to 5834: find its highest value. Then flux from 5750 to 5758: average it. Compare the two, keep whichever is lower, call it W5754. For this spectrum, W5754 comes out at 22.2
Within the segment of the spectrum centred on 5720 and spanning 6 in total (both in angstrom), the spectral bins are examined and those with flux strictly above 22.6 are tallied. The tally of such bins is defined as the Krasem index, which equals 0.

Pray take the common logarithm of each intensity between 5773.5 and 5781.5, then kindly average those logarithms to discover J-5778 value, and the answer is 1.36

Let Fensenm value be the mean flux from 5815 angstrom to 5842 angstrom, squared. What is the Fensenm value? 468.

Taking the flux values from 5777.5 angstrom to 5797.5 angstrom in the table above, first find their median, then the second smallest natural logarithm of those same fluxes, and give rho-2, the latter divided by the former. 0.1337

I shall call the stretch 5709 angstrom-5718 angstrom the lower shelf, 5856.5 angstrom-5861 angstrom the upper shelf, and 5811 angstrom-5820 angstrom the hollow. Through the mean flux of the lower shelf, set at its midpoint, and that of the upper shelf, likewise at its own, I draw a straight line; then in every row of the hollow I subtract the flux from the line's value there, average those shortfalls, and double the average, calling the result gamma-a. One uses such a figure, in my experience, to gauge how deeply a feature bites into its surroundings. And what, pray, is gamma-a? -1.7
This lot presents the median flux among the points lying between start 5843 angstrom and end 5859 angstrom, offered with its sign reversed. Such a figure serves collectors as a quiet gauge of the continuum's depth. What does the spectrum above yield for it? -22.4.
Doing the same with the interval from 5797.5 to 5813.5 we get -24.6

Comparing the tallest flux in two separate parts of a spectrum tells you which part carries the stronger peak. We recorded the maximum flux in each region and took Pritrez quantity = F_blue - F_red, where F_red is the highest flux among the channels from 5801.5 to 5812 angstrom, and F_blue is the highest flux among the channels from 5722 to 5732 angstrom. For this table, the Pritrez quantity -1.4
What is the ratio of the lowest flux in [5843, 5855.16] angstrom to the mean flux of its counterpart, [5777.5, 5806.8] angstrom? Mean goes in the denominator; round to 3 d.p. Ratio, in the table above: 0.953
